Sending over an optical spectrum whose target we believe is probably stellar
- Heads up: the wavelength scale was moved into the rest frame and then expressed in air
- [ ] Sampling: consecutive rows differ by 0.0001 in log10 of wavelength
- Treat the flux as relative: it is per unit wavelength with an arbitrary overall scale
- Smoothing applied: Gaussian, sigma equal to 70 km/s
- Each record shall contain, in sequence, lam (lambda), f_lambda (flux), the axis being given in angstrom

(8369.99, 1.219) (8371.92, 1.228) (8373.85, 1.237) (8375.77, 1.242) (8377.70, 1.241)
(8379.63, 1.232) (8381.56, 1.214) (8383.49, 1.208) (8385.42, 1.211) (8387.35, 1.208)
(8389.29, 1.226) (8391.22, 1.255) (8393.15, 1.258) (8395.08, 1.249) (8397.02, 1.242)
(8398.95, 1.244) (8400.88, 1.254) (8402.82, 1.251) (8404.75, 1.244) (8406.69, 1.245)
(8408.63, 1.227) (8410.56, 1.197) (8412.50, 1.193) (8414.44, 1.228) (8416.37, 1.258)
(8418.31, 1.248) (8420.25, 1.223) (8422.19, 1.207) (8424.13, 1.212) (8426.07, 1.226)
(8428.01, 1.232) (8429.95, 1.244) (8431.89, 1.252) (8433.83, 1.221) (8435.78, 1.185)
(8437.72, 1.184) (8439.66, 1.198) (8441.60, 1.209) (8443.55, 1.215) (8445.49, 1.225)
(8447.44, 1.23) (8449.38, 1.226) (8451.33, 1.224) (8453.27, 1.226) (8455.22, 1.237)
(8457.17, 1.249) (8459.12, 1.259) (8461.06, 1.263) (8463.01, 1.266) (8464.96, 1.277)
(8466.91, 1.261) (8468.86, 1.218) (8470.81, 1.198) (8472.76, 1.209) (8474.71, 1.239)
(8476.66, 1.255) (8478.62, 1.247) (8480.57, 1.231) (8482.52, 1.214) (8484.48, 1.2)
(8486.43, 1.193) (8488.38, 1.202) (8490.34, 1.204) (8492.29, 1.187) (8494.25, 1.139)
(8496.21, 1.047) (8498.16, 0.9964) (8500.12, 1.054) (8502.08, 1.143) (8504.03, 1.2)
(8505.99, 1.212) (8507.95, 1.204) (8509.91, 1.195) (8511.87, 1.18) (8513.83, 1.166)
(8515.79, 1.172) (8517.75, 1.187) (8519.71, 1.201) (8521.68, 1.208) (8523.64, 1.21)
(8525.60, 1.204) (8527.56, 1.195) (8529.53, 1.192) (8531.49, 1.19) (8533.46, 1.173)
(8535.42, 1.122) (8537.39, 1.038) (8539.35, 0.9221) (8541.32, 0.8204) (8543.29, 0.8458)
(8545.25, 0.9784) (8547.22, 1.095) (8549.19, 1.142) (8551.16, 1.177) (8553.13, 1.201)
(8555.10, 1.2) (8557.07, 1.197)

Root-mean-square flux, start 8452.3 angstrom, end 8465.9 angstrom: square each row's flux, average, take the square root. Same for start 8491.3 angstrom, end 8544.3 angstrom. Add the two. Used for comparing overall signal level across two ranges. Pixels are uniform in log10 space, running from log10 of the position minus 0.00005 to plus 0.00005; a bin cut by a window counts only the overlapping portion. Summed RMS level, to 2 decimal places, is 2.39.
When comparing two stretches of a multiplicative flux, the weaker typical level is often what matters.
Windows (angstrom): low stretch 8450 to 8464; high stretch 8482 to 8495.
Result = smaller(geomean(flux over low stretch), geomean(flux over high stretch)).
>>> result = 1.191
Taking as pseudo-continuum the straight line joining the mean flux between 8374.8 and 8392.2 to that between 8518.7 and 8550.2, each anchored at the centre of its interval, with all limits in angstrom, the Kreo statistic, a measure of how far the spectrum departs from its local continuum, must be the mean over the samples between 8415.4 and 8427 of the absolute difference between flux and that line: 0.04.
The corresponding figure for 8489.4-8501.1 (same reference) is 0.07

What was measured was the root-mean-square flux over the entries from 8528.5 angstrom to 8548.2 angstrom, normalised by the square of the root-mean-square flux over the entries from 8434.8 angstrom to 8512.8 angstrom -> 0.722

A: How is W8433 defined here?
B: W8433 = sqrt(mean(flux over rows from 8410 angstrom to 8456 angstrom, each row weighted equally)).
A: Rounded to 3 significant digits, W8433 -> 1.10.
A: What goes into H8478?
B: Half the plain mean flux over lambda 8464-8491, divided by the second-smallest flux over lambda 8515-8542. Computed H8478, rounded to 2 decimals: 0.66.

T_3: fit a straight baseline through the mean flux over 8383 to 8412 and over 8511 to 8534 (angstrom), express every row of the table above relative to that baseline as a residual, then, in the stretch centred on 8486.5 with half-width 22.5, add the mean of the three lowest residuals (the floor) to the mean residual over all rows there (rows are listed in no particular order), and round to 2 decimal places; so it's -0.18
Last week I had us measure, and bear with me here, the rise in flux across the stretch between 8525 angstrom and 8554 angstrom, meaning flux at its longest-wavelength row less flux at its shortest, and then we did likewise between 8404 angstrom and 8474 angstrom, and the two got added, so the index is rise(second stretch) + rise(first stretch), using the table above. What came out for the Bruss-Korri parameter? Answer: -0.038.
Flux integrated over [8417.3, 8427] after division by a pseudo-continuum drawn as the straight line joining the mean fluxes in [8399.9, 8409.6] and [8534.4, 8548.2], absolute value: 10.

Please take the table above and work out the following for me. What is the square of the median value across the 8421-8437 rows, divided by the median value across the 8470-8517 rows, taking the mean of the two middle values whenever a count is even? 1.25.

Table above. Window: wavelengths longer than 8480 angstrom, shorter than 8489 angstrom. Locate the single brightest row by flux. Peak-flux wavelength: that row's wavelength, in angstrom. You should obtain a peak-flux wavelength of 8480.57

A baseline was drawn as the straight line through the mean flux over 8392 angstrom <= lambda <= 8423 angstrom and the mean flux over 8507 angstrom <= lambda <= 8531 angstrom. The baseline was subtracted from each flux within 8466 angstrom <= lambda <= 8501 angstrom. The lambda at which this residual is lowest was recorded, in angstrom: 8498.16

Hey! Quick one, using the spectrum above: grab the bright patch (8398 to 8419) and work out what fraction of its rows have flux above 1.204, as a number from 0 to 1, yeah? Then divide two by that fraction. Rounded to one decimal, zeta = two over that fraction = 2.4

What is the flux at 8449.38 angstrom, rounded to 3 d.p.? 1.226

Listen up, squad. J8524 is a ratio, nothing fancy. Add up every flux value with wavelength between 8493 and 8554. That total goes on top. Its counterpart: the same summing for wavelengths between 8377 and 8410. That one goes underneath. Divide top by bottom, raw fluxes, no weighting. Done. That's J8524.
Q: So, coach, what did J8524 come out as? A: 1.7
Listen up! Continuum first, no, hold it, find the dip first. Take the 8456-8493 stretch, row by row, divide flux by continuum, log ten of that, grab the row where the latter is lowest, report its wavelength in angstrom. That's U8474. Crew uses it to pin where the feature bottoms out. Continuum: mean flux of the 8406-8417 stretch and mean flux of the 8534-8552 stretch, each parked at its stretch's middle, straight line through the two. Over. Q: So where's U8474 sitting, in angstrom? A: 8470.81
